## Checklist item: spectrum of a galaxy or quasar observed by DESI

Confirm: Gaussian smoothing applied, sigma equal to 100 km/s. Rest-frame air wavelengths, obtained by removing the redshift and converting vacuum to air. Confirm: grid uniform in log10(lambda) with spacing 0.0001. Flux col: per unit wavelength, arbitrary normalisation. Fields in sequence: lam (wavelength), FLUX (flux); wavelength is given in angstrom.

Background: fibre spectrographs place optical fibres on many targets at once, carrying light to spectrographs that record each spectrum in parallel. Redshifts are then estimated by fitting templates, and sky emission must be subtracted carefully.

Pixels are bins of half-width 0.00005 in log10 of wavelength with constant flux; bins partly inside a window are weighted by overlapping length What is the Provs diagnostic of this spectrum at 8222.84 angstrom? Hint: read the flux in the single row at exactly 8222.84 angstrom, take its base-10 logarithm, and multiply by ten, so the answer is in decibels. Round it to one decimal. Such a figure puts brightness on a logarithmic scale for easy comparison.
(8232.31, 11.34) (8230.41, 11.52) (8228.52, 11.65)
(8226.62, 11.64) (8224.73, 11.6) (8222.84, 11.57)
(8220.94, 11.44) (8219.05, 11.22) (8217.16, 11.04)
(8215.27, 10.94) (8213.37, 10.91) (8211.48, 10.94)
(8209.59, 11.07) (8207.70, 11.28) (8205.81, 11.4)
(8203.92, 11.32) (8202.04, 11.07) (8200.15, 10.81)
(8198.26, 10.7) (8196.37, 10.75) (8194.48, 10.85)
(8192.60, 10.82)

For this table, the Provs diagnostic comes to 10.6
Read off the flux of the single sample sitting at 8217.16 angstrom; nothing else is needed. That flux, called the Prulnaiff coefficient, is 11.04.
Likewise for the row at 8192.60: 10.82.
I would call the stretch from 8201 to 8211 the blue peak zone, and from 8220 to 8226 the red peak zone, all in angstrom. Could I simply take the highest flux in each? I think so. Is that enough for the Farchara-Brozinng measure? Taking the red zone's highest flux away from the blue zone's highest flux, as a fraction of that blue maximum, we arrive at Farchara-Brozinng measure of -0.018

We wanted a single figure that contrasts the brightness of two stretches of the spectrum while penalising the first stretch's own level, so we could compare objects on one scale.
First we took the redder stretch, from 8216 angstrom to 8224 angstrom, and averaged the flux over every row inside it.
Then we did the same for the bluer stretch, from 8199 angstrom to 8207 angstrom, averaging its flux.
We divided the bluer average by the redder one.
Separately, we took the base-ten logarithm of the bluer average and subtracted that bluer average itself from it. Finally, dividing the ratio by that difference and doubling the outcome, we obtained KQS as -0.195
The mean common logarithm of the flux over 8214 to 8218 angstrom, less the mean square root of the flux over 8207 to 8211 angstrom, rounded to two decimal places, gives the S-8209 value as -2.30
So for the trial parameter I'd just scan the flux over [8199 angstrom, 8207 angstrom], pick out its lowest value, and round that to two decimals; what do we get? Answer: 10.81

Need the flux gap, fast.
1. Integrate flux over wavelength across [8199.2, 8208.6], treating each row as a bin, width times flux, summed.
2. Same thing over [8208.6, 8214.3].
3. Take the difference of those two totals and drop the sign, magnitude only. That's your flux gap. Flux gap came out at 43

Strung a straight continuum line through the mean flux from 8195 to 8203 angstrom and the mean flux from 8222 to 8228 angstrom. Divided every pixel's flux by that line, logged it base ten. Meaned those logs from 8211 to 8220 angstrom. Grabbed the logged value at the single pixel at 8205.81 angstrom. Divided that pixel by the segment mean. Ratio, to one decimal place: -1.2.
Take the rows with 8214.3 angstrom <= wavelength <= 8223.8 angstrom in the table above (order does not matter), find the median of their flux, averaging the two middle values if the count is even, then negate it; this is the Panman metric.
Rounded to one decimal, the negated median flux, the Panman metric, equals -11.2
